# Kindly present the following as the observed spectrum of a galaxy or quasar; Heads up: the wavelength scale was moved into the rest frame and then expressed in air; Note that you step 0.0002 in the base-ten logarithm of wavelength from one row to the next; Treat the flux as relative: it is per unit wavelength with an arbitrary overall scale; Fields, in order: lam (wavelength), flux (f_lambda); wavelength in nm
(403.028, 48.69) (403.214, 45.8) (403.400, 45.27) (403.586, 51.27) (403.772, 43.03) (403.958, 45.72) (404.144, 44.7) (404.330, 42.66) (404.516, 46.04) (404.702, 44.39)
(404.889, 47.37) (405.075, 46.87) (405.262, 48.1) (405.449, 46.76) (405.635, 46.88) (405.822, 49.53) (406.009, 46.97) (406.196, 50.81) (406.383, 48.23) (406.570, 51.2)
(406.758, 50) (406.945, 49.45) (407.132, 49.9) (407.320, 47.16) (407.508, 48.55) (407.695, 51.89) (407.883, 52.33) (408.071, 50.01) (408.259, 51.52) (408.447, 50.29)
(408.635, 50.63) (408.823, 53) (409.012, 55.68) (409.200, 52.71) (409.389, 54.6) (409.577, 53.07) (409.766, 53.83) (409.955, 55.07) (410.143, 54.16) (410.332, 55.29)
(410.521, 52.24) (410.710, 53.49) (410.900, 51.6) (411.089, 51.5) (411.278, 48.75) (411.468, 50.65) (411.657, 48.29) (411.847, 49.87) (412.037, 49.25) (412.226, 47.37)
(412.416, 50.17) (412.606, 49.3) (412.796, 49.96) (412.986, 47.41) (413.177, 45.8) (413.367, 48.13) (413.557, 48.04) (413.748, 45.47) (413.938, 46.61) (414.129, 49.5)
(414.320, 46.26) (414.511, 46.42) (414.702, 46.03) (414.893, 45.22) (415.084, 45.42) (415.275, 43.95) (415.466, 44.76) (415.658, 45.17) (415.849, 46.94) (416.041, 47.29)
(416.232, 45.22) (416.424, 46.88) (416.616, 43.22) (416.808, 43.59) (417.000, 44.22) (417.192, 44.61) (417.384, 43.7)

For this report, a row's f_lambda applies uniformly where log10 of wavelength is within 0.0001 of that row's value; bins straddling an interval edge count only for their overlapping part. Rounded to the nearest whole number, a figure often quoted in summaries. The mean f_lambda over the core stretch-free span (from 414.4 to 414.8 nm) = 46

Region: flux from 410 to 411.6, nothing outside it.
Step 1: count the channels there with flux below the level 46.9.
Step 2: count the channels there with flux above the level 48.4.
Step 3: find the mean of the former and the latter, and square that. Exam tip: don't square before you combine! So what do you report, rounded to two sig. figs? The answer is 16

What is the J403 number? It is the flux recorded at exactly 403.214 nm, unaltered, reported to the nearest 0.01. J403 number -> 45.80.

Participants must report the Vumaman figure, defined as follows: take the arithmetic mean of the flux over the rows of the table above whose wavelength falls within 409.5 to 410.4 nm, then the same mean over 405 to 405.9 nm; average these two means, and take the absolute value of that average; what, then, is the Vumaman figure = 51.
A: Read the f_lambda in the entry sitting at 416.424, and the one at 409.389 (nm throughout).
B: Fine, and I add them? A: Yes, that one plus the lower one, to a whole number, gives 101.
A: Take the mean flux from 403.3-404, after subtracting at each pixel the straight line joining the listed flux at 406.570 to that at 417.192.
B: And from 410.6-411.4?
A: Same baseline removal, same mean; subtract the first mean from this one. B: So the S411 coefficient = 10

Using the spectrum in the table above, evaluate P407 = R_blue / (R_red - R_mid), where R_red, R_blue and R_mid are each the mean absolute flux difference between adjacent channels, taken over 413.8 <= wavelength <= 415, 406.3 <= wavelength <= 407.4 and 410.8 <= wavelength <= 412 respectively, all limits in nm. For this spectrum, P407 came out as -6.6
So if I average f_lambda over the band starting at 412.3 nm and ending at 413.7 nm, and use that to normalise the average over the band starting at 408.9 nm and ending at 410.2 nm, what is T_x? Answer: 1.12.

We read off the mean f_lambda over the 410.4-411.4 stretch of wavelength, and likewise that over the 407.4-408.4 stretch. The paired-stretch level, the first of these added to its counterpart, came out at 102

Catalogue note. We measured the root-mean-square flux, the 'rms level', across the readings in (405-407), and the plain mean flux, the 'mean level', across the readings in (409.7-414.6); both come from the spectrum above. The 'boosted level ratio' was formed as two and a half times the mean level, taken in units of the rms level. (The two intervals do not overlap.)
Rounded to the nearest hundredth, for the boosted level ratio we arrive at 2.56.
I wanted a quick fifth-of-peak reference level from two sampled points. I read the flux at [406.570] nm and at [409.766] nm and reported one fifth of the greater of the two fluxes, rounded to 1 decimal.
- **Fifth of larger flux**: 10.8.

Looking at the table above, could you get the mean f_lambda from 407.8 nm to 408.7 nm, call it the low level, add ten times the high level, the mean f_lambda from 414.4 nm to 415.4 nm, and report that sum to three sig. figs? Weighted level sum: 505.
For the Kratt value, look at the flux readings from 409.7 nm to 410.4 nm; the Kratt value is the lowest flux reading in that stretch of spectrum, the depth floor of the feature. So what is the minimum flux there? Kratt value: 53.83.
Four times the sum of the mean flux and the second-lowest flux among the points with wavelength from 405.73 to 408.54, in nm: 388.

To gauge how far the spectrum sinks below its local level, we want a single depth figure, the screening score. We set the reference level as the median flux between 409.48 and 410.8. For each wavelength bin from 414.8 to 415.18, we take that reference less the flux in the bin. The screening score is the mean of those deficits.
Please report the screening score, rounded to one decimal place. 8.5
